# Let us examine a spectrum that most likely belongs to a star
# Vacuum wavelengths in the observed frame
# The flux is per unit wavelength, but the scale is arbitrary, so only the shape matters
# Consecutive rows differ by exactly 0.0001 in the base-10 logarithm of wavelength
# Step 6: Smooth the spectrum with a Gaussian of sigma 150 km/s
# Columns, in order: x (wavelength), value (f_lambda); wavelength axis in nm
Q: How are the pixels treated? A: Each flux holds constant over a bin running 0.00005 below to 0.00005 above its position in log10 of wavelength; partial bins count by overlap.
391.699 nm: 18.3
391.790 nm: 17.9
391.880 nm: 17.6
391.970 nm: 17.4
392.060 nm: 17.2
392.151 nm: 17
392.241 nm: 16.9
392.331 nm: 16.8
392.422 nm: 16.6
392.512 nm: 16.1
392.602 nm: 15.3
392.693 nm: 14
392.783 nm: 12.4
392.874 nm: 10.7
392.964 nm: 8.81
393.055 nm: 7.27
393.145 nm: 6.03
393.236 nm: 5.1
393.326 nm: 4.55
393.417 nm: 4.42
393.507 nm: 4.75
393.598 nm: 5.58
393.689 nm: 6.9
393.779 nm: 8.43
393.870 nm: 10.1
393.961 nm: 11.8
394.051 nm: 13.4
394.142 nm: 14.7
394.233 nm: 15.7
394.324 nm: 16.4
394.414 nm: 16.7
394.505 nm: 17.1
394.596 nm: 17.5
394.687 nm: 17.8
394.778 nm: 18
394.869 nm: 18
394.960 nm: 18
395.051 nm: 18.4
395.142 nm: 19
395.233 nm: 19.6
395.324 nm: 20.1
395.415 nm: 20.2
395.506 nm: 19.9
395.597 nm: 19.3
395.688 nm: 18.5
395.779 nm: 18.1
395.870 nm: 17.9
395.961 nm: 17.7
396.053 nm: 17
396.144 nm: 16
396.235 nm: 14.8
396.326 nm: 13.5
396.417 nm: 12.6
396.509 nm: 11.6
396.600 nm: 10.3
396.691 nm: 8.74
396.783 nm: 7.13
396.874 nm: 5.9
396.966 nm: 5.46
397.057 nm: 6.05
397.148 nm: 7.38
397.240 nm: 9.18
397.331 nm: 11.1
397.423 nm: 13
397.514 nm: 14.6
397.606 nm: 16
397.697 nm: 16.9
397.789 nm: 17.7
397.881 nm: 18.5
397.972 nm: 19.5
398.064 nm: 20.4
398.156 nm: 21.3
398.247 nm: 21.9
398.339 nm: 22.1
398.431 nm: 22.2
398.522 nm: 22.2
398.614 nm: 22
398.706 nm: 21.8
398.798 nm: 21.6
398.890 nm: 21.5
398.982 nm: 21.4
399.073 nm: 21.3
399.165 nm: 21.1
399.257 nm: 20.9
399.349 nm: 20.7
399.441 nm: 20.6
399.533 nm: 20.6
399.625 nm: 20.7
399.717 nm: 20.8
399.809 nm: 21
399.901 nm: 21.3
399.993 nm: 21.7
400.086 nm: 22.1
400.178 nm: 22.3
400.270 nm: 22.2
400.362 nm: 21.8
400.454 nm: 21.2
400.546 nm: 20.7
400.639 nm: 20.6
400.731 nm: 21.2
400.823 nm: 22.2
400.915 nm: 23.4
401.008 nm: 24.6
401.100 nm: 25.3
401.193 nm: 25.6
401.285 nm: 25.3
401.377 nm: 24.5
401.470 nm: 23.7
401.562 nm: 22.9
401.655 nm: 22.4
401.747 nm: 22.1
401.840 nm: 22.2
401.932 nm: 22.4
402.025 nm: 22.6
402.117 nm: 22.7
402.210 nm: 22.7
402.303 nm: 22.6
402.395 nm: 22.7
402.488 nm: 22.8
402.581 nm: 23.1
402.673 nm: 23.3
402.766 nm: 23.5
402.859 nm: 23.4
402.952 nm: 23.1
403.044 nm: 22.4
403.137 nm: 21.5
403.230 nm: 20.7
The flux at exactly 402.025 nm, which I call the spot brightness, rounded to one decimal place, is 22.6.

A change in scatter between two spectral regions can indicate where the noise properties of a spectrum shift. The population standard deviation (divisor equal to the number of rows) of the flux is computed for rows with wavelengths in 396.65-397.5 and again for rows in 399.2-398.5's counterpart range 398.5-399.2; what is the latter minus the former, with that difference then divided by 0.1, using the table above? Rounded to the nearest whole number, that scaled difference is -21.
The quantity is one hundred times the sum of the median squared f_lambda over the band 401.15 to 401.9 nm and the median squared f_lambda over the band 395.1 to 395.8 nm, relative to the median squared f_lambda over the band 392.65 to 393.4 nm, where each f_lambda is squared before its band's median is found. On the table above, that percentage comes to 1412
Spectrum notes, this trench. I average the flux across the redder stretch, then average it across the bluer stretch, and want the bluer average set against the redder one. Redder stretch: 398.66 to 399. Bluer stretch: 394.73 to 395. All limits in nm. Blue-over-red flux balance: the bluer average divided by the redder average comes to 0.83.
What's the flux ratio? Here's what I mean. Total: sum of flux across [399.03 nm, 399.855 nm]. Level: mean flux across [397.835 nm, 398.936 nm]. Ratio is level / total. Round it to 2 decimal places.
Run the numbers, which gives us 0.11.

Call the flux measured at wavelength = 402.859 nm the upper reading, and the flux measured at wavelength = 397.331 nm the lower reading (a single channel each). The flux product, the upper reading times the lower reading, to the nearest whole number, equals 260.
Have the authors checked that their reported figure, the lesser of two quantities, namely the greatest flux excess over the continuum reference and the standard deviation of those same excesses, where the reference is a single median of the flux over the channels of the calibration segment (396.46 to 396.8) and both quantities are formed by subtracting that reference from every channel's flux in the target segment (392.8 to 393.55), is 1.18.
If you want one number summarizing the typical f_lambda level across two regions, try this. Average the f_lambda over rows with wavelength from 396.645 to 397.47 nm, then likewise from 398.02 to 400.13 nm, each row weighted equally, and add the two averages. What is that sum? 29.6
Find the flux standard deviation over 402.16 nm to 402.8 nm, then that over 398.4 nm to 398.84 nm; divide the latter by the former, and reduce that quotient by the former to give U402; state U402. 0.4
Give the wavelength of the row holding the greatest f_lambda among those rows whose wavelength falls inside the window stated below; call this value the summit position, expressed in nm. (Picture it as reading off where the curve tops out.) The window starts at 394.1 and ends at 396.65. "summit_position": 395.415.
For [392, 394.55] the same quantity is 392.060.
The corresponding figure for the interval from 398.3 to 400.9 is 400.178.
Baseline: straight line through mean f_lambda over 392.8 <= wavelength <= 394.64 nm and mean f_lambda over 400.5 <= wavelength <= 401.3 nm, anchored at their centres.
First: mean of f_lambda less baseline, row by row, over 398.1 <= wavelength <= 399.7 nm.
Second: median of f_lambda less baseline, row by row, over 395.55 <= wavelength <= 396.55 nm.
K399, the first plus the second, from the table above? 4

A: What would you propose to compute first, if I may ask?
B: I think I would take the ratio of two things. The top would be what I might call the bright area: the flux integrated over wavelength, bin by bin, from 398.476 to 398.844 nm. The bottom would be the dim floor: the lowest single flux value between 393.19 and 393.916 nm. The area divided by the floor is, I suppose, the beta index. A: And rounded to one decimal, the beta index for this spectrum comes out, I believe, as 1.8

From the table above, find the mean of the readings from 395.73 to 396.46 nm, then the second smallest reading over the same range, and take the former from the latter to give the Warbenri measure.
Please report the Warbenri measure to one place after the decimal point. -2.5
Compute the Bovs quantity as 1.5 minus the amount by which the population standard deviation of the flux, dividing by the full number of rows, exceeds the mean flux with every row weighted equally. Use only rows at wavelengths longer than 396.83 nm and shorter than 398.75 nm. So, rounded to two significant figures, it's 11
